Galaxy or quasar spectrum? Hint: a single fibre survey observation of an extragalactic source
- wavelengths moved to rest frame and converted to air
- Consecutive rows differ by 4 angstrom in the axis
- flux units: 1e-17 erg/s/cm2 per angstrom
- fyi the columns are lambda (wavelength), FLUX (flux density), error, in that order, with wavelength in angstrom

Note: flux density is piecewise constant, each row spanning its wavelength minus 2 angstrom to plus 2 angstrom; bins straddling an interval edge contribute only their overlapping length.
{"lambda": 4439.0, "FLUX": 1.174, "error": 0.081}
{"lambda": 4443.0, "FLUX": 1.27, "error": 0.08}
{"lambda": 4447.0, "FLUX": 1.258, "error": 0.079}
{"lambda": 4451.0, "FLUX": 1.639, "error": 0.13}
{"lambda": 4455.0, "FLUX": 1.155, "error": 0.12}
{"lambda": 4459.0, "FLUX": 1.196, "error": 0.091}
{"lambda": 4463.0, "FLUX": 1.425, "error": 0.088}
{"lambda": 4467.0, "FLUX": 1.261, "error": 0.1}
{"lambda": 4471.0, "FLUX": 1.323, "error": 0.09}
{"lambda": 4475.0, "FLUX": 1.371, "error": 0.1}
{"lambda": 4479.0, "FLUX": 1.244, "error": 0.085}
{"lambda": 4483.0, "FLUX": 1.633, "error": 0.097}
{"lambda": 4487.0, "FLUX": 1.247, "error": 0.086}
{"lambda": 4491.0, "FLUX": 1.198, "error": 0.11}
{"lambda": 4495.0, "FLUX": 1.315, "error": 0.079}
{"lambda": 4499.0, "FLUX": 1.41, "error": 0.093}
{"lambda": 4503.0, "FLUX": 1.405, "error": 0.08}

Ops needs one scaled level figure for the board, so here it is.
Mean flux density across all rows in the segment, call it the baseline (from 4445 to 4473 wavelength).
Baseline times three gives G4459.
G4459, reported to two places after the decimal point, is 3.97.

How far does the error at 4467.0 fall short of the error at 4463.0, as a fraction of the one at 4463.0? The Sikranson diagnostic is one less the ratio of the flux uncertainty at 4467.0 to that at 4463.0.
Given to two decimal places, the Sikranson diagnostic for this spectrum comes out -0.14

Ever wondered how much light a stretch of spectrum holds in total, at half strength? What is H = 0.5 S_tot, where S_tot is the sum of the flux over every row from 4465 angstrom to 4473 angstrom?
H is 1.29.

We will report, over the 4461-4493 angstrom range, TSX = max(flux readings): 1.633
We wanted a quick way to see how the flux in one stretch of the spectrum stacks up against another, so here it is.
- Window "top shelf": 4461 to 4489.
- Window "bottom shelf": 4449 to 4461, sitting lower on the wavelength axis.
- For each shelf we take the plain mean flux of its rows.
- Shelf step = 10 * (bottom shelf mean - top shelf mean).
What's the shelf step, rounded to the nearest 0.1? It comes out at -0.3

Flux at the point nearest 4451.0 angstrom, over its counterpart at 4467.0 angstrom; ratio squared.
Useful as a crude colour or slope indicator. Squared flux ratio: 1.7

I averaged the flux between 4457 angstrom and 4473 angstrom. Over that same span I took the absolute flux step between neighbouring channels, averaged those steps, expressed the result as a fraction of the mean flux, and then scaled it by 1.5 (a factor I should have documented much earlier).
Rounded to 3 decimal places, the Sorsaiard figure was 0.175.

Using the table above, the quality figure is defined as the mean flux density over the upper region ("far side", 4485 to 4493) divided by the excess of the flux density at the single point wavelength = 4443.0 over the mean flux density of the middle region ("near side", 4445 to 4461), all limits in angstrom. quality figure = -29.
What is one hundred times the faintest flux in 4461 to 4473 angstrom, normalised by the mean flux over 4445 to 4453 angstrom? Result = 87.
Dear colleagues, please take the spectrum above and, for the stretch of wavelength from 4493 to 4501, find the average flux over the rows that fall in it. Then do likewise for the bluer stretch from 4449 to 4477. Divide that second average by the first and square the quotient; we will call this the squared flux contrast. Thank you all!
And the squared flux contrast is 0.97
